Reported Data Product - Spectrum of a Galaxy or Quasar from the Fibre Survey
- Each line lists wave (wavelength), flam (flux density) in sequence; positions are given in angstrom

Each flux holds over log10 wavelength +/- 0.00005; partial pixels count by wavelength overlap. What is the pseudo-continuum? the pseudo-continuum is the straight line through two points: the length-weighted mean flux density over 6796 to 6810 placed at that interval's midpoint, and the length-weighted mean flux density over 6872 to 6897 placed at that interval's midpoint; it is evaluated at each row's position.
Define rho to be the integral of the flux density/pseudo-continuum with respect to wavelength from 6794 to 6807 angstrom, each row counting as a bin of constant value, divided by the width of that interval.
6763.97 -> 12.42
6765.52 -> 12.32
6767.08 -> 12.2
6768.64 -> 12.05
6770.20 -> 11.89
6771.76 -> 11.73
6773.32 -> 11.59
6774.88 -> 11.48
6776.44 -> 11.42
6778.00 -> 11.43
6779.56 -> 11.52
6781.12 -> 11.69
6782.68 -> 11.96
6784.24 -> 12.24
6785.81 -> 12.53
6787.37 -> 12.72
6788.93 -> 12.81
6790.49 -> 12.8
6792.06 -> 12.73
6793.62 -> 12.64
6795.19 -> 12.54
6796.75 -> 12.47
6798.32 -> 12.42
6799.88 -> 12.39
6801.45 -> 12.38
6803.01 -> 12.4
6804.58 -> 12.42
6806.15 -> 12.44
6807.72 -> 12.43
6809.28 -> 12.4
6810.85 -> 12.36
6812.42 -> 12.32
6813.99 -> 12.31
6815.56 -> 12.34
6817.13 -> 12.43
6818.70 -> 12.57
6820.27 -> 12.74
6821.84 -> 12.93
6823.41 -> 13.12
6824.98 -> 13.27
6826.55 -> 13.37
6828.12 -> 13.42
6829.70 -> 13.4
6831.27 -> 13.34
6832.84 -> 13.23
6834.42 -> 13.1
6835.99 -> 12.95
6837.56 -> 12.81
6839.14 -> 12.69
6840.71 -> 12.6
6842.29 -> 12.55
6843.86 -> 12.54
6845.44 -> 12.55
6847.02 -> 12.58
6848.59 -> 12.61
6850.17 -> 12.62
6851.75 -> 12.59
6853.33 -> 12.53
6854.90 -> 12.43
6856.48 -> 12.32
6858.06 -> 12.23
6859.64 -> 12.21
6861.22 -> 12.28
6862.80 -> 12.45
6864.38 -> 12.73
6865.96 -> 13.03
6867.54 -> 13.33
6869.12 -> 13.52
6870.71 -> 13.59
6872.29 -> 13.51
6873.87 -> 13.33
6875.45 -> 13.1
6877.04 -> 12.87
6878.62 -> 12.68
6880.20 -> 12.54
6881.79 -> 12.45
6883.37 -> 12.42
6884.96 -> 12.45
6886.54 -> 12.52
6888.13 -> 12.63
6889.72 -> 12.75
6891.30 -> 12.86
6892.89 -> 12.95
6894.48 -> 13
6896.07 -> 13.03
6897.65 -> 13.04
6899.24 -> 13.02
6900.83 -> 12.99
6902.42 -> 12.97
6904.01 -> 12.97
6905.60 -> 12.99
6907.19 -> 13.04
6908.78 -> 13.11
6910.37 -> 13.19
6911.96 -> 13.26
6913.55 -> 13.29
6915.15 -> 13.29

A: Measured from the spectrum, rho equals 1.00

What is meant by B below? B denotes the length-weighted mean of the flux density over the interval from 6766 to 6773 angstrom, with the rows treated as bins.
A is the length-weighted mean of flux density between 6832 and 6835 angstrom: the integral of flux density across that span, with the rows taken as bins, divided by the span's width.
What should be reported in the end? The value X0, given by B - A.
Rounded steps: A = 13.2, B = 11.95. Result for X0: -1.2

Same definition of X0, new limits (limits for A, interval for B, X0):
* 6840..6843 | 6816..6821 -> 0.0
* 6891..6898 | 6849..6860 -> -0.5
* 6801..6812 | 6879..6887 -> 0.1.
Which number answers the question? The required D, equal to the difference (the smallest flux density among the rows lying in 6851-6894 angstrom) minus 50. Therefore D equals -37.8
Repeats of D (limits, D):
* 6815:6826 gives -37.7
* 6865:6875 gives -37.0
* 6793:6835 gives -37.7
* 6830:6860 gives -37.8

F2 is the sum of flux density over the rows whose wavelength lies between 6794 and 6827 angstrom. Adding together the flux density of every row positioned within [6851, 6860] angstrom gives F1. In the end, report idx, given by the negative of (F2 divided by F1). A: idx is -3.6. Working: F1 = 74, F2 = 264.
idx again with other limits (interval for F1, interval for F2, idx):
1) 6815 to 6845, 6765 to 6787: -0.7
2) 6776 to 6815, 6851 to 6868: -0.4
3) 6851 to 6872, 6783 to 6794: -0.5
